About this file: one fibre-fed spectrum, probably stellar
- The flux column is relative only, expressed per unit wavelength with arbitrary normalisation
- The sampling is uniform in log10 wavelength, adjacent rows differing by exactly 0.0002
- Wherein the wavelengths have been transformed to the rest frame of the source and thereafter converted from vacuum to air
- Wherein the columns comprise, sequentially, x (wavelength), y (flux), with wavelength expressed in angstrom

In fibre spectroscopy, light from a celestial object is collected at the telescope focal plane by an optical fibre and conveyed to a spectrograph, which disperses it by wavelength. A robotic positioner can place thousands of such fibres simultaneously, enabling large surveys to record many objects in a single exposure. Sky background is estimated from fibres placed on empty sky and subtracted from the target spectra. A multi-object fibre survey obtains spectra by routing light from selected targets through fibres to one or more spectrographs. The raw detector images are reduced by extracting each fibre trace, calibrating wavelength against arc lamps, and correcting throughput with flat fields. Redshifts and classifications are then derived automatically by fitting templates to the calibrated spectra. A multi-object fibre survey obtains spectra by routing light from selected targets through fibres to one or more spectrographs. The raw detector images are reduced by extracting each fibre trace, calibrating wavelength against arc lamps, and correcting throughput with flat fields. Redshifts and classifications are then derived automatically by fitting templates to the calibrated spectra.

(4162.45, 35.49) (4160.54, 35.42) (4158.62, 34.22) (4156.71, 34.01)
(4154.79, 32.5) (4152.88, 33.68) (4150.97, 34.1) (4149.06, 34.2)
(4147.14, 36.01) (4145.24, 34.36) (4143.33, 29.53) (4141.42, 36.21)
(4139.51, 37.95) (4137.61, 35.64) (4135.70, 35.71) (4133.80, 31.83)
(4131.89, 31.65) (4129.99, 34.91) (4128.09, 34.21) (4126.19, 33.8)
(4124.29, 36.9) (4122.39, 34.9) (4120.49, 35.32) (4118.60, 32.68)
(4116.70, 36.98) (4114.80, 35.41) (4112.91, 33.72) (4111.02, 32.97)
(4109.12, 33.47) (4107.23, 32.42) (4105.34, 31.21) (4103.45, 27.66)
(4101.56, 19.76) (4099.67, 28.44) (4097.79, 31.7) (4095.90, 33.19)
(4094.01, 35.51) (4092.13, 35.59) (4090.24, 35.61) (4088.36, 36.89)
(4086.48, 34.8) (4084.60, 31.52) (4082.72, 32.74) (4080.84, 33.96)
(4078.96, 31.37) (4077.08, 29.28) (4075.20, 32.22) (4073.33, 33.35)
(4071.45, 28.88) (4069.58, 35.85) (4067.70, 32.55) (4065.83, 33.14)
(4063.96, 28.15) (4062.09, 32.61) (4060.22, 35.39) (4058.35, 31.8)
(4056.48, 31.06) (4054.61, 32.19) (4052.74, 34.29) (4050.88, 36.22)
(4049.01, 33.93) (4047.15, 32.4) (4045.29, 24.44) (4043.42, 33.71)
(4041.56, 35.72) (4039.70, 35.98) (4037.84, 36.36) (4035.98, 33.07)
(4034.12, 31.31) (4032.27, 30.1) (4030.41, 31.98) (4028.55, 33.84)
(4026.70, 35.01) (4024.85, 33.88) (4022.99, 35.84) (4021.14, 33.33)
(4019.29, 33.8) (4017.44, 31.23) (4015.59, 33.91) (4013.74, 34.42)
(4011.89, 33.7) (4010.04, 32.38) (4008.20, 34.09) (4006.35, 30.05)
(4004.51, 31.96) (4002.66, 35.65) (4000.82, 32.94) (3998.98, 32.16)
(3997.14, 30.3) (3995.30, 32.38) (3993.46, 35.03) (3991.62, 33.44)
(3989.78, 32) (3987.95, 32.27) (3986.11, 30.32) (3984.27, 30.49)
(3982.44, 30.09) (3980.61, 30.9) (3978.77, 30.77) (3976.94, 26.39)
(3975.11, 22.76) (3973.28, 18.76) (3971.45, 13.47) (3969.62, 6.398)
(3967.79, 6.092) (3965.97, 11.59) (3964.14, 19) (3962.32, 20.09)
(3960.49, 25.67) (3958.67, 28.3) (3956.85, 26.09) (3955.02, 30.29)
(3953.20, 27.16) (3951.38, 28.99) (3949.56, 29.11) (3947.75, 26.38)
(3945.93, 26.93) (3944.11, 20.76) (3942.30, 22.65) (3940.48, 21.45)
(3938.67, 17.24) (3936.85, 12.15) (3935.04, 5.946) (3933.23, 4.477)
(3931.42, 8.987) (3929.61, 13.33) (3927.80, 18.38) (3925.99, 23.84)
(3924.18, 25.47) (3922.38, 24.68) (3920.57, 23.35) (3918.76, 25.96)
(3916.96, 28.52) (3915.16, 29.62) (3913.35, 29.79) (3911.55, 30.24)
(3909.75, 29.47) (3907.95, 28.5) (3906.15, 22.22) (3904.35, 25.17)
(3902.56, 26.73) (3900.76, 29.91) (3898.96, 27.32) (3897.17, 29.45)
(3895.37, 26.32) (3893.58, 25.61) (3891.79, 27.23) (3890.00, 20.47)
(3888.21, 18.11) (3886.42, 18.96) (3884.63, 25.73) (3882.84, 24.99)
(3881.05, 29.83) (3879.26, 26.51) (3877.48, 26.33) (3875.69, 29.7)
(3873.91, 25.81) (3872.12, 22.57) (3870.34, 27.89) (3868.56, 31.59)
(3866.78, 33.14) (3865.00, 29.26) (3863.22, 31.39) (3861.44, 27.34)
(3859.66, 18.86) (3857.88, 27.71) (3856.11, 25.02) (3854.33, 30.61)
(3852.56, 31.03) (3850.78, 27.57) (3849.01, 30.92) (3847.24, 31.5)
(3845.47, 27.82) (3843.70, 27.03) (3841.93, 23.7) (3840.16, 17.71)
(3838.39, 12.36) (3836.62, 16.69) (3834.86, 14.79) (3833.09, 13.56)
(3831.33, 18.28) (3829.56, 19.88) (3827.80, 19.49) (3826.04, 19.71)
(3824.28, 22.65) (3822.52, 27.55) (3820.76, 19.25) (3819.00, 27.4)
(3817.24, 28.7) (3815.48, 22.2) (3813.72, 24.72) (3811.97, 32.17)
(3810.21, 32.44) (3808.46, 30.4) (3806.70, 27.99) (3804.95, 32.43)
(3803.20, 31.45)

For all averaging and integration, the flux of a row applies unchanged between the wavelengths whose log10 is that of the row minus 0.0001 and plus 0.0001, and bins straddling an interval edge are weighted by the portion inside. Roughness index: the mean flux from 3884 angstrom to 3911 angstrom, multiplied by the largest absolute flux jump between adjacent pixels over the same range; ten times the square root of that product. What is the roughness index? 131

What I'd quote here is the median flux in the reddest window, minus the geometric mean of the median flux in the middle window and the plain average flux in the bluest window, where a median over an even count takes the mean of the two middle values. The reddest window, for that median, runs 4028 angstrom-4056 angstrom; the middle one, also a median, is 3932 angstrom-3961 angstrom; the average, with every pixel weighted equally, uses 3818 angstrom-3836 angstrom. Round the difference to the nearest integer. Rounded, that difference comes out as 11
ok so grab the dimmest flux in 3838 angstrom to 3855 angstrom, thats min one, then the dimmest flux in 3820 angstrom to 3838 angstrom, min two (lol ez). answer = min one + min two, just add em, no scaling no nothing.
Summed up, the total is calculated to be 26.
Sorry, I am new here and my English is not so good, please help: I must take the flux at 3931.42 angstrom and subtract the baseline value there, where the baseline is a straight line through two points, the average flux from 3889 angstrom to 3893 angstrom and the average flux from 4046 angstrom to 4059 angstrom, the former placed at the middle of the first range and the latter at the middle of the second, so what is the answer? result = -17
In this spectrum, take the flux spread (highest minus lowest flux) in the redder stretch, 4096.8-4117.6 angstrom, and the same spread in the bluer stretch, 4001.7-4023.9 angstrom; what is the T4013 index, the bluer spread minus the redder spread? -11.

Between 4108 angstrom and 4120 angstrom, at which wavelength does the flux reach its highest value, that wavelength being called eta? 4116.70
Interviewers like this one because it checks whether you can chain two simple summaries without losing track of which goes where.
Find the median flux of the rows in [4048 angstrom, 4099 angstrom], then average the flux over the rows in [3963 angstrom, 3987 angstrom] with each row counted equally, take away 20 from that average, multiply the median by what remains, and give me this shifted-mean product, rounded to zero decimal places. 43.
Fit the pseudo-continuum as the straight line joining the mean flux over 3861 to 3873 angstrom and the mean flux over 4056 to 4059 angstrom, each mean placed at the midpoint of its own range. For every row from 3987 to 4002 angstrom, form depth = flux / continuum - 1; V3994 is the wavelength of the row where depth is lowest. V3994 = 3997.14 angstrom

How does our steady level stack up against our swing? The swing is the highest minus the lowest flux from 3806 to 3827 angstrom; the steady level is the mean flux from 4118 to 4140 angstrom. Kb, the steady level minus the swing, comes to 21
